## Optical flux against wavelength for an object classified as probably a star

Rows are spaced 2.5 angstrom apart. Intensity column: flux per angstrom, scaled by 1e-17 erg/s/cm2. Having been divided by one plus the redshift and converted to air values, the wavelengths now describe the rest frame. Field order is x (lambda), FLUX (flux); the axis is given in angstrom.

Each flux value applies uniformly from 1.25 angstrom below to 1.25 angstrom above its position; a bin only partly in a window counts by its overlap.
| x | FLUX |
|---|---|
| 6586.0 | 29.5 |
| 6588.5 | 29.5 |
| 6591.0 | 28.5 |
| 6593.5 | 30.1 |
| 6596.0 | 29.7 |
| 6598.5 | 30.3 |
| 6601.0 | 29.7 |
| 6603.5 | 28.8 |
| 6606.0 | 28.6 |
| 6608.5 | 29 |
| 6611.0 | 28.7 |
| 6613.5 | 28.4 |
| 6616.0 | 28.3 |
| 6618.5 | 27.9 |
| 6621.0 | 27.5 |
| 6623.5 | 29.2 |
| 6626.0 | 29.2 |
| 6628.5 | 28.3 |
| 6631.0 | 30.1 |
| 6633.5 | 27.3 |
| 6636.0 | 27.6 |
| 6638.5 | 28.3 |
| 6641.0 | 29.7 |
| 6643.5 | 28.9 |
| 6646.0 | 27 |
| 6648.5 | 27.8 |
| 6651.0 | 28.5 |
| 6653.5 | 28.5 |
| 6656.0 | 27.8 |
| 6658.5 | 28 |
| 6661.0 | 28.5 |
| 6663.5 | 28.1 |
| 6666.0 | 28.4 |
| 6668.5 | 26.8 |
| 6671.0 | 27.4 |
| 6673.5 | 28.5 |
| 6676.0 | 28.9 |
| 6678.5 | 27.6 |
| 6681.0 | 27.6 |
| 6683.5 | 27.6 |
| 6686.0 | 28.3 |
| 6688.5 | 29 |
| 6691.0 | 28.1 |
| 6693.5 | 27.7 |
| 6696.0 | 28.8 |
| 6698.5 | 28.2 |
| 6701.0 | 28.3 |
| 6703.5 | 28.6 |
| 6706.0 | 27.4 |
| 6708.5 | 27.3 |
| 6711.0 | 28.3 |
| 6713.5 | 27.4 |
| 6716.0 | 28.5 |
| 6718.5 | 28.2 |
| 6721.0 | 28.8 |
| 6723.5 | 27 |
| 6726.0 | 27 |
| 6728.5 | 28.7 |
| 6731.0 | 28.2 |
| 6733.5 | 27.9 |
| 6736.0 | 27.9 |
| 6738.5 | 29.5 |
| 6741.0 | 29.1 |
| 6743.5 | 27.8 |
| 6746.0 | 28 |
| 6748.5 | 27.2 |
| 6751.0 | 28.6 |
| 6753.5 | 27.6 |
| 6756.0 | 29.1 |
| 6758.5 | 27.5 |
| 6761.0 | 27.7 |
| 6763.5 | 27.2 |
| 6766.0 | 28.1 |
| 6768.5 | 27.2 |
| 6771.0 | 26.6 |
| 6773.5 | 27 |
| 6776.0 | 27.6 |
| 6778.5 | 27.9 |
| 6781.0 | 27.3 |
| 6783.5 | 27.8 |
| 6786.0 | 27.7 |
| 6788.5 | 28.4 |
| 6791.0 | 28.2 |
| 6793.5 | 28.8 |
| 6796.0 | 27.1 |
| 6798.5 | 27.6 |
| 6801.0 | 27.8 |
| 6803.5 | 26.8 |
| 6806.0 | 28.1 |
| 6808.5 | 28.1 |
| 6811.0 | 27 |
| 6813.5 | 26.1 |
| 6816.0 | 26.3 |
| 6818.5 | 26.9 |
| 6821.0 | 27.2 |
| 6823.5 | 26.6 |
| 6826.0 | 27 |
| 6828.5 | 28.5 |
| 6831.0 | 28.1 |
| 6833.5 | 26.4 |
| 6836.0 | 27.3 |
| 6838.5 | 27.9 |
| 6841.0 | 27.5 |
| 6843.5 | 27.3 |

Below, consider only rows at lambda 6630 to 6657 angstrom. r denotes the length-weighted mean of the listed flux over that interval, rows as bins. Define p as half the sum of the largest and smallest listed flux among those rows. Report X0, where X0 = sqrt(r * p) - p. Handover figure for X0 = -0.12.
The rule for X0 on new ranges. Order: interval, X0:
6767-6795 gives -0.01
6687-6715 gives -0.02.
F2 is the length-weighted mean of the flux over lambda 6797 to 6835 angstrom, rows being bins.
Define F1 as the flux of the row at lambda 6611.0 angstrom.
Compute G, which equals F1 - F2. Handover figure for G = 1.5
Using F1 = 28.7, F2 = 27.2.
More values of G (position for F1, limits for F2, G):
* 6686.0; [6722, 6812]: 0.5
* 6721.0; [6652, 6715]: 0.8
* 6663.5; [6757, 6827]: 0.7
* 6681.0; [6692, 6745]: -0.5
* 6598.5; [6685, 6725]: 2.2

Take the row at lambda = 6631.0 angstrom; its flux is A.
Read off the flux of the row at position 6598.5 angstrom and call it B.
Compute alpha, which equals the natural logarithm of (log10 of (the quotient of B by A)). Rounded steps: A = 30.1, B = 30.3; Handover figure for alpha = -5.9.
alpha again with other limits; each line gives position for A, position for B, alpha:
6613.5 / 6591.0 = -6.5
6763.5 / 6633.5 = -6.4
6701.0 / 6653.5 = -5.8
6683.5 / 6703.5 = -4.2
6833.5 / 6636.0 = -3.9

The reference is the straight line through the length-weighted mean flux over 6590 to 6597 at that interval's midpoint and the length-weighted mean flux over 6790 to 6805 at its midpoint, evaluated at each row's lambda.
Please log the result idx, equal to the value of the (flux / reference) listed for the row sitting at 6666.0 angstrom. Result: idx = 0.985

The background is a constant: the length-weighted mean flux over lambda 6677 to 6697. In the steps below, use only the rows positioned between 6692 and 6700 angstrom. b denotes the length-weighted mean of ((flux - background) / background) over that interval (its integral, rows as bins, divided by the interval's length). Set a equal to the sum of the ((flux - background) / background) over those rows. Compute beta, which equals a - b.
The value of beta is 0.01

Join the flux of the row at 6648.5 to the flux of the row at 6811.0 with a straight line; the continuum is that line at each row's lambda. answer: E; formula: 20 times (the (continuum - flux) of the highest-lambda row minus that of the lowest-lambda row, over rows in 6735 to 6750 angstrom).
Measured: 13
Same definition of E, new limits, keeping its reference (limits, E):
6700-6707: 18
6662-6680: 9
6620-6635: 3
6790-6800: 11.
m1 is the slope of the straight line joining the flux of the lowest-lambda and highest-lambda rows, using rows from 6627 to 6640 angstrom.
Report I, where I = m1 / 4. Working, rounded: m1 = 0.00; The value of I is 0.000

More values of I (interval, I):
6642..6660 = -0.015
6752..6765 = -0.010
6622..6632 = 0.030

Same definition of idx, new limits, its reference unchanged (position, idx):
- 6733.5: 0.987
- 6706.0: 0.962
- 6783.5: 0.999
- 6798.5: 0.996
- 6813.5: 0.946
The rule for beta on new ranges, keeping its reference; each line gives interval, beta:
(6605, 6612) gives 0.05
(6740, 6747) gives 0.02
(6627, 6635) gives 0.03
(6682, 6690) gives 0.02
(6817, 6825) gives -0.08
